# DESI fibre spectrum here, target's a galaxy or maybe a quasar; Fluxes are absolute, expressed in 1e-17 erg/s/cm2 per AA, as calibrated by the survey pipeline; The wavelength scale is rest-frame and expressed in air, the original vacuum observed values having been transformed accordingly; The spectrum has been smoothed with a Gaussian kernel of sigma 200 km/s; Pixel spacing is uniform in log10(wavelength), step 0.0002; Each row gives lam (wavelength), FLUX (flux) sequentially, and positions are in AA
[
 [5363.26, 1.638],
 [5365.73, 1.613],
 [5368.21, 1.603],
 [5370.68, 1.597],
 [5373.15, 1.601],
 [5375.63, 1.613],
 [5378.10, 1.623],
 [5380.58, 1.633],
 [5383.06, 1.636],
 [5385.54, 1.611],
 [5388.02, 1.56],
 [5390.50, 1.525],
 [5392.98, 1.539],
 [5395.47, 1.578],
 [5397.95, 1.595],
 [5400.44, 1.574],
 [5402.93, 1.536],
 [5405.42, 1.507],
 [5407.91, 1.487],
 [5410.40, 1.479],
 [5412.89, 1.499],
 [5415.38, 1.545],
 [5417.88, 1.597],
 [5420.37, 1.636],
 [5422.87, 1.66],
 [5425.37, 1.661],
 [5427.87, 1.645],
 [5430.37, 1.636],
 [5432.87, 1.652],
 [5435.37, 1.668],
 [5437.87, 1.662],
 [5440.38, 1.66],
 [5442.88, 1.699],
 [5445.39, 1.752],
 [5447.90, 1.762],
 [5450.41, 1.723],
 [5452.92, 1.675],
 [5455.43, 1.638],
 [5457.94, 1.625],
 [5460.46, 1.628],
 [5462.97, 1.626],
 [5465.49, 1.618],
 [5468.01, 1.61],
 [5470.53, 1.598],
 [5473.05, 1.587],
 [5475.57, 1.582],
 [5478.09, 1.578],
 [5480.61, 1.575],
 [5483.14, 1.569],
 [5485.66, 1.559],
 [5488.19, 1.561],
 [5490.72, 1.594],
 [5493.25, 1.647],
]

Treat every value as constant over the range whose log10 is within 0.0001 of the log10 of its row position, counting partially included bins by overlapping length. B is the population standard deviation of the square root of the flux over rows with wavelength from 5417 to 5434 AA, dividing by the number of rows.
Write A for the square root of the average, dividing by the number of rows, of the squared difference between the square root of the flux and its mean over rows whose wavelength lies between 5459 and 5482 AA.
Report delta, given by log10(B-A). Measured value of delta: -3.76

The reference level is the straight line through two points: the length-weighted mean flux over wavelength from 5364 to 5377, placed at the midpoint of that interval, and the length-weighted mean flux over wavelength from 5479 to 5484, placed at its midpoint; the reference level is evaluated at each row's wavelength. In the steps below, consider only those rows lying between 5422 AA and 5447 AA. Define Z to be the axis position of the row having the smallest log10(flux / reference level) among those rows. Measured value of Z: 5430.37 AA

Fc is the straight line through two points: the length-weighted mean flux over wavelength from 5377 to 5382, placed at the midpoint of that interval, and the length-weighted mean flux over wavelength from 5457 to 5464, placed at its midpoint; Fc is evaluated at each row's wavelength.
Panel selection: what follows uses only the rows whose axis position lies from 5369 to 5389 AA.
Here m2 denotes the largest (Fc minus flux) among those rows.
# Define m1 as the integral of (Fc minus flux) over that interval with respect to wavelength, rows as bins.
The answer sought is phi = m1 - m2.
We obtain 0.3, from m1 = 0.3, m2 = 0.07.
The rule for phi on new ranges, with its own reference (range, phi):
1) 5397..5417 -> 1.8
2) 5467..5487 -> 0.8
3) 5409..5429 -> 0.6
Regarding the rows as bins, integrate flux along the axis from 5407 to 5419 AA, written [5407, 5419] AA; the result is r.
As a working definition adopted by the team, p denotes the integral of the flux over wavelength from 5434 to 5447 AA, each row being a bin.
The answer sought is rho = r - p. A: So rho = -4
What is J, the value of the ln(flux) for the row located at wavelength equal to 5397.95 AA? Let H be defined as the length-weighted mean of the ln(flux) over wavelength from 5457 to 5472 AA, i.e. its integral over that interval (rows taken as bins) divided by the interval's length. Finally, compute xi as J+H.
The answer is 0.95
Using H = 0.480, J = 0.467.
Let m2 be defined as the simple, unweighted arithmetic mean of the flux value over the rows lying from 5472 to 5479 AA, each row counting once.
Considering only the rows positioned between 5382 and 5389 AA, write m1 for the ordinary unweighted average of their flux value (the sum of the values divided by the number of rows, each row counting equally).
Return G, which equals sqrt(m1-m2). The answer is 0.14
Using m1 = 1.60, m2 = 1.582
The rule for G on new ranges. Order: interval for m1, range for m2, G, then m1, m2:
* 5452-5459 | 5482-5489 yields 0.29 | 1.65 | 1.563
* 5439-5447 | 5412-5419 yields 0.40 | 1.70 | 1.547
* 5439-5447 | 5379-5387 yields 0.28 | 1.70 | 1.627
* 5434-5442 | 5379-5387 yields 0.19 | 1.66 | 1.627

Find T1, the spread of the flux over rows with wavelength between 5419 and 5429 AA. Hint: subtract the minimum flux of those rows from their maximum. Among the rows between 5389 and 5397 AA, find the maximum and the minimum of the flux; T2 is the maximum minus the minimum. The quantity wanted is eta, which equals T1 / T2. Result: 0.5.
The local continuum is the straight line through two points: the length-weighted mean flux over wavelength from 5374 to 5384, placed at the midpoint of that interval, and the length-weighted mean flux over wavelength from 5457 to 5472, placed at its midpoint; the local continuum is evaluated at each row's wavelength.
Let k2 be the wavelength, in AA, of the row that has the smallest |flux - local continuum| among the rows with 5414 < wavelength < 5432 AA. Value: 5420.37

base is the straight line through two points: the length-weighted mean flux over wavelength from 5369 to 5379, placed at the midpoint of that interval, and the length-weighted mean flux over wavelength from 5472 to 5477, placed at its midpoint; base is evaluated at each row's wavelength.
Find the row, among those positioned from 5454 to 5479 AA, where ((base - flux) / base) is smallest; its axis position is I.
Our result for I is 5455.43 AA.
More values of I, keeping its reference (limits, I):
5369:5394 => 5383.06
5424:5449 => 5447.90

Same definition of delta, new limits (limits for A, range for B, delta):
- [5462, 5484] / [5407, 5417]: -2.55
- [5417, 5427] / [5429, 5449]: -2.17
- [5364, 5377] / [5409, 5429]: -1.61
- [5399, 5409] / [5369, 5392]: -3.50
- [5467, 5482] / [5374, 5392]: -1.98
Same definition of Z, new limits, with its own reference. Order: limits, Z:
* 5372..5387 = 5373.15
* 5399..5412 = 5410.40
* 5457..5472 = 5470.53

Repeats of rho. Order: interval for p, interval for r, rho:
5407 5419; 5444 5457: 4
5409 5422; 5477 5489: -1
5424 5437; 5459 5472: -1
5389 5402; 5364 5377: 1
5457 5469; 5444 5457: 3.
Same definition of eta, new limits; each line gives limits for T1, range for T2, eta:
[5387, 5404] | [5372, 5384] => 2.0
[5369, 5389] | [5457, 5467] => 7.6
